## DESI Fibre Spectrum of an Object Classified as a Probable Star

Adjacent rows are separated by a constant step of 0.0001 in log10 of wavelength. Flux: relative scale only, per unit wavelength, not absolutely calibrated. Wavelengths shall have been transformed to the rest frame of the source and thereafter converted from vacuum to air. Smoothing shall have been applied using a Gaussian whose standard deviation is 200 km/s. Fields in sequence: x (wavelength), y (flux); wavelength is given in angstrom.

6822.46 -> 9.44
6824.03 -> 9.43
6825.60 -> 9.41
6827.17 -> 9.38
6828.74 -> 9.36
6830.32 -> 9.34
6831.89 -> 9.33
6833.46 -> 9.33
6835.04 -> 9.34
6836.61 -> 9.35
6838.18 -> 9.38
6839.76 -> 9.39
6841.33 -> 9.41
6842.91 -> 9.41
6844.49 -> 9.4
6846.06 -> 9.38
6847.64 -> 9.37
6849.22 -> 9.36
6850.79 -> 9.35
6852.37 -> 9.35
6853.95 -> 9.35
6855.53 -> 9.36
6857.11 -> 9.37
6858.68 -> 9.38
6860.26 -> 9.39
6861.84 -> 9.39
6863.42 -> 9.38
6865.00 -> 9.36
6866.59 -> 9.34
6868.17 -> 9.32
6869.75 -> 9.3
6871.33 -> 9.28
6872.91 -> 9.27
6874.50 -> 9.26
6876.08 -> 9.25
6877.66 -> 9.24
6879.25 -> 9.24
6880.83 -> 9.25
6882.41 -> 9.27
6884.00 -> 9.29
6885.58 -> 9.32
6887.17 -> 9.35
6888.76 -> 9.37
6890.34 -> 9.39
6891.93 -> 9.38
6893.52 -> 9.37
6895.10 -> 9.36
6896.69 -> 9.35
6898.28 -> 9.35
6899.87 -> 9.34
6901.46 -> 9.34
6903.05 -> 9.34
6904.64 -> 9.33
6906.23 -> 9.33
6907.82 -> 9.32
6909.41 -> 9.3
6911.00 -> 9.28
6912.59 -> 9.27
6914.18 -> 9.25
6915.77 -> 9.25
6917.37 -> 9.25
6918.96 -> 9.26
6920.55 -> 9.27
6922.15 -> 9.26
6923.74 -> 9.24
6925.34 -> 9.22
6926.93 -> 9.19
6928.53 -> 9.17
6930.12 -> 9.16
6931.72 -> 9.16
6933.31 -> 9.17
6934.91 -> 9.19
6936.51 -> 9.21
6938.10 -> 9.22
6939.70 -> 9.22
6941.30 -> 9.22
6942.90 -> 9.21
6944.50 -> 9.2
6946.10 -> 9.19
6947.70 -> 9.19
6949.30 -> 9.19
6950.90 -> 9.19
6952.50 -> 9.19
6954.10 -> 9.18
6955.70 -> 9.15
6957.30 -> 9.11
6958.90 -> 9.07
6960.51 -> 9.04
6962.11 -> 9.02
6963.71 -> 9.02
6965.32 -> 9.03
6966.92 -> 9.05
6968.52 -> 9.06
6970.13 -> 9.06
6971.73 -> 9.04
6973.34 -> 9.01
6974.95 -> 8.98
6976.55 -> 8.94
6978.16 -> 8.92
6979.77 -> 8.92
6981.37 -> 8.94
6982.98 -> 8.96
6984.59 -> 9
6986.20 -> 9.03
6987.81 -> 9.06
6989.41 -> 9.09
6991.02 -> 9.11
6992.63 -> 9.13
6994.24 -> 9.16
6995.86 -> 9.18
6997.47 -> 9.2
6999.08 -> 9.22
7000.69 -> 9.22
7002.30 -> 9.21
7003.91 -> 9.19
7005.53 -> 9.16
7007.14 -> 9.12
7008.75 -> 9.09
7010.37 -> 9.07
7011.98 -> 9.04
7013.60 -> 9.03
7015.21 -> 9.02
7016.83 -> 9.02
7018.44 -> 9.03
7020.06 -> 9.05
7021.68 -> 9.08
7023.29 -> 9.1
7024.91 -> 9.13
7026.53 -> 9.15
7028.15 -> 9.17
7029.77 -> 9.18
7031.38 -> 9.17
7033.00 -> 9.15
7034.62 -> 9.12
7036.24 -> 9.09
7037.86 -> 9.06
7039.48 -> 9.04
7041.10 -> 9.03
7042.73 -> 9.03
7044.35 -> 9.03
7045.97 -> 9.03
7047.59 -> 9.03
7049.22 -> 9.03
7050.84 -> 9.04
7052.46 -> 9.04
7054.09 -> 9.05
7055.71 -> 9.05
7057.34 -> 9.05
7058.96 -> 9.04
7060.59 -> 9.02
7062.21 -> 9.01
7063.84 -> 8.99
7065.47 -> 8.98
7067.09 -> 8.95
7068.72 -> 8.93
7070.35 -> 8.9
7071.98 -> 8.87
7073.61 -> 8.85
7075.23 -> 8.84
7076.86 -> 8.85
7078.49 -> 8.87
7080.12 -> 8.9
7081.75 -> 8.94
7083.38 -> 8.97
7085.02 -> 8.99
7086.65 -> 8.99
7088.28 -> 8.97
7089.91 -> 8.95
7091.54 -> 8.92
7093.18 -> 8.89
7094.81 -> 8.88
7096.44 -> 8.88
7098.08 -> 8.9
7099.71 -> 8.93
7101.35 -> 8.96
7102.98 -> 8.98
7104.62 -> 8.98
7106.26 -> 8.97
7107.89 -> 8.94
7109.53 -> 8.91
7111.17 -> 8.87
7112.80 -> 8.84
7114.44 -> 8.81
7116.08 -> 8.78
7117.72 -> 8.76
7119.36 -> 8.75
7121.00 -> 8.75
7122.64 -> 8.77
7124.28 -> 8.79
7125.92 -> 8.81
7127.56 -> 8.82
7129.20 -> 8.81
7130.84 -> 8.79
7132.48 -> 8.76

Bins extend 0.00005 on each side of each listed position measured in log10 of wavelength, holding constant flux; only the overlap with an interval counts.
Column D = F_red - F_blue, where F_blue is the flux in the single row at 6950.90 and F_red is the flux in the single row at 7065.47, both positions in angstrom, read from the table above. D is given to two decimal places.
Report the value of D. -0.21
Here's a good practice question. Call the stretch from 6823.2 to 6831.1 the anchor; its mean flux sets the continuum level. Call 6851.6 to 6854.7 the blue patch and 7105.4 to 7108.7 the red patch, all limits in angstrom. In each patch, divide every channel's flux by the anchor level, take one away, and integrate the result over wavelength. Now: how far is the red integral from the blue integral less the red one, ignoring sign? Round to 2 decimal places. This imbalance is 0.29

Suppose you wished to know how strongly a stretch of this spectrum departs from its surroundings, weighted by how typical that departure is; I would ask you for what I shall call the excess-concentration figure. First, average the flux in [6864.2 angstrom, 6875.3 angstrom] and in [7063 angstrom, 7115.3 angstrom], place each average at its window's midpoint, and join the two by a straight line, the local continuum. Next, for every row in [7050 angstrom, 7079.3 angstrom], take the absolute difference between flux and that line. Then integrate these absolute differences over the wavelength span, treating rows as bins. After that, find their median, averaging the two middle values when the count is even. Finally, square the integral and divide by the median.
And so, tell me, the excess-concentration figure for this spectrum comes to 48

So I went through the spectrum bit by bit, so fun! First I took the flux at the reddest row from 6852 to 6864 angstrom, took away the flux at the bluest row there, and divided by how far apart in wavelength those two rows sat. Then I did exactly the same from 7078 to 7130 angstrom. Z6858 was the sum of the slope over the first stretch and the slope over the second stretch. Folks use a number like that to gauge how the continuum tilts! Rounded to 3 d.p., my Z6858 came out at 0.002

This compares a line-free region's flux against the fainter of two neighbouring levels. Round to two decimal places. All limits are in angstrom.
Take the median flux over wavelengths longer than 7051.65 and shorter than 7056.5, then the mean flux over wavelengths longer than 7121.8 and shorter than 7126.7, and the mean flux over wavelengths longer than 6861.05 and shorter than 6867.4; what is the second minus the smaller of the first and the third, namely -0.26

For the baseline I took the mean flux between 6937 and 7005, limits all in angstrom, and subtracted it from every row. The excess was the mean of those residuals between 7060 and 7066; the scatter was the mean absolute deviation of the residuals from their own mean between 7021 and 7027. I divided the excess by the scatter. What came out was -4.1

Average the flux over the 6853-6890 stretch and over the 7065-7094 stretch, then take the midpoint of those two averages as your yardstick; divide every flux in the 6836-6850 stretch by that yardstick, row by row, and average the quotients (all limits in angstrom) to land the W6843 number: 1.03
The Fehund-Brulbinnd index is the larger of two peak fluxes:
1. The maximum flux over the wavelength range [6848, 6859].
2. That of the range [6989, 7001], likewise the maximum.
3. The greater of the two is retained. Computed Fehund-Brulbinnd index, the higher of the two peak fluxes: 9.38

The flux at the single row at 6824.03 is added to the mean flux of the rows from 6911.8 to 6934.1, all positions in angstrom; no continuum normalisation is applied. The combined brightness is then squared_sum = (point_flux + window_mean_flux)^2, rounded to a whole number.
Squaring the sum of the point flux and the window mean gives 348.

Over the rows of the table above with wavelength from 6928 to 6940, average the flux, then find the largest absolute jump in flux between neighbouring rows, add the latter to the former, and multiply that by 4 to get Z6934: 36.8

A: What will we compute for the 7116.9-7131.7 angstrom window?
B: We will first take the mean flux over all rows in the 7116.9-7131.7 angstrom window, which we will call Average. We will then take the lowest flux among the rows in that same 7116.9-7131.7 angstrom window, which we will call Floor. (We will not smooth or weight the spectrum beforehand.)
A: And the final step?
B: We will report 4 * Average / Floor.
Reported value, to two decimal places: 4.02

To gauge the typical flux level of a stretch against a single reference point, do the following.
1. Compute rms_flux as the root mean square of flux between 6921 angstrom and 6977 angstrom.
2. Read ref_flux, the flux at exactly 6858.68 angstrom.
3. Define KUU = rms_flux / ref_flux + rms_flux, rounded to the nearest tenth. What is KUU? 10.1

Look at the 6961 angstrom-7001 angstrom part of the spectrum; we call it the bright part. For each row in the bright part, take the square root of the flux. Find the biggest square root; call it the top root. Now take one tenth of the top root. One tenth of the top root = 0.304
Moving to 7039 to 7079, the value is 0.301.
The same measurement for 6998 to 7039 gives 0.304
